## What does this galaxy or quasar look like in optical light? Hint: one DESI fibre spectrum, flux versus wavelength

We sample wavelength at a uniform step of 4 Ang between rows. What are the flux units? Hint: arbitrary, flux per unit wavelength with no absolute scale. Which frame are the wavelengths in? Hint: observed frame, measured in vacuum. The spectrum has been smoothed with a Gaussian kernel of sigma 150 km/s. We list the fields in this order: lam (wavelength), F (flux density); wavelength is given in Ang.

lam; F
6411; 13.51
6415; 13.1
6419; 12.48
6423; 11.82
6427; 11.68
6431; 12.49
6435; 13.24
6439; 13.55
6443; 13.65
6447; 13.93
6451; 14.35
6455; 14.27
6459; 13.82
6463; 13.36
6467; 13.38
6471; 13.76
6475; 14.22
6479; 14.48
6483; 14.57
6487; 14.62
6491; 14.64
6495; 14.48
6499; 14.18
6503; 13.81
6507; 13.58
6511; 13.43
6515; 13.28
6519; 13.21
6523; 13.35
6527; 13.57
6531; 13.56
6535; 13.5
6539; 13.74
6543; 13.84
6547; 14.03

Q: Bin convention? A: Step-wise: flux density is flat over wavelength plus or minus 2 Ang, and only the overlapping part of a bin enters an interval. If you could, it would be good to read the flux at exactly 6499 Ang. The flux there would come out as 14.18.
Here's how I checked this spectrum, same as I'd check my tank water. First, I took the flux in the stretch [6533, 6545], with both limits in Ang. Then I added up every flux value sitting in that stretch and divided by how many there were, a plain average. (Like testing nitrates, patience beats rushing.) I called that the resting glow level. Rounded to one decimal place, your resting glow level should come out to 13.7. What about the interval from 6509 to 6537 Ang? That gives 13.4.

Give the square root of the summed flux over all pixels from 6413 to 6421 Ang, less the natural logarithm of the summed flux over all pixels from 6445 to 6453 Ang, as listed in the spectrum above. 1.72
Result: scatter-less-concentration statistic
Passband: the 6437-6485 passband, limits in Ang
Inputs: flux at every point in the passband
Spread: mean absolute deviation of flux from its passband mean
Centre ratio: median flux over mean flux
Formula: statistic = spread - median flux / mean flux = -0.63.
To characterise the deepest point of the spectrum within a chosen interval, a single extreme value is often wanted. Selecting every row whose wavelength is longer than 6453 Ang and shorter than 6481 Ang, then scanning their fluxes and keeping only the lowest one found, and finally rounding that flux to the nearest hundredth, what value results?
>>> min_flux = 13.36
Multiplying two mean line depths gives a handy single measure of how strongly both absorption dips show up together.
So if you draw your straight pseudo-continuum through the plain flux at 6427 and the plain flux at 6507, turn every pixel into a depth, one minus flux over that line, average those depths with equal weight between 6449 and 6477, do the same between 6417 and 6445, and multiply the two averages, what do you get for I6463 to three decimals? 0.008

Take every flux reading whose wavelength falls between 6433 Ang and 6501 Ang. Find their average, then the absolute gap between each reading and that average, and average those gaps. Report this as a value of 0.42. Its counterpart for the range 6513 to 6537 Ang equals 0.13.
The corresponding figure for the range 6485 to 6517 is 0.48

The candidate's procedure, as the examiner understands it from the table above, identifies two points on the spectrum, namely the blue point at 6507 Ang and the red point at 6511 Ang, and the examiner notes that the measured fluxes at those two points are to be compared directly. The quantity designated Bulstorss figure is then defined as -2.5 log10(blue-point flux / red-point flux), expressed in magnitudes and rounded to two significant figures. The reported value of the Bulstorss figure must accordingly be -0.012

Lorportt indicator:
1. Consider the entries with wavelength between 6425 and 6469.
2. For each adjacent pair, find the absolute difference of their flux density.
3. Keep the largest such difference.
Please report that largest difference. 0.81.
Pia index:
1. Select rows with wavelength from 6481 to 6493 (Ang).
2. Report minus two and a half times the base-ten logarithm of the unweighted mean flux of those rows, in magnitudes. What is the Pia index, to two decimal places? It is -2.91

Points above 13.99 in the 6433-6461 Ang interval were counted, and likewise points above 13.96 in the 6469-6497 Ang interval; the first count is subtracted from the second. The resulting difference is 4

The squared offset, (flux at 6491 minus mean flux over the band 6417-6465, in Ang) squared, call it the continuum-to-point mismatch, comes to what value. 2.02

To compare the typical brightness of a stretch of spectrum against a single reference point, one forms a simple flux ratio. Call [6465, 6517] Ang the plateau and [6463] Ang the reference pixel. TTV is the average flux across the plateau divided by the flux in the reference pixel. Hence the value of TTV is 1.05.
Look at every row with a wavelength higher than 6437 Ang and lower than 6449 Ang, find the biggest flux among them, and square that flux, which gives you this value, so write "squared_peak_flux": 194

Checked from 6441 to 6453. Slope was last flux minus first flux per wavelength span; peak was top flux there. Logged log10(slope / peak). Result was -2.21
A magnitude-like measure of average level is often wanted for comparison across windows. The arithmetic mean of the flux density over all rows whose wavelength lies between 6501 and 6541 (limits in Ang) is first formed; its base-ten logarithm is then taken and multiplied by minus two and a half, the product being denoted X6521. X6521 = -2.83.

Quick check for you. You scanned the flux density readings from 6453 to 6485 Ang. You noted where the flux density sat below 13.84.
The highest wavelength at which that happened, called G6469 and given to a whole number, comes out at 6471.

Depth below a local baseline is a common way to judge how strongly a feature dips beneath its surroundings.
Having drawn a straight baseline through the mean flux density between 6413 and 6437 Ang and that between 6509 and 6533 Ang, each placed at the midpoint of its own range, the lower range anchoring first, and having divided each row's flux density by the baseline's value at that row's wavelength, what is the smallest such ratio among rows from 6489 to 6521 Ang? 0.99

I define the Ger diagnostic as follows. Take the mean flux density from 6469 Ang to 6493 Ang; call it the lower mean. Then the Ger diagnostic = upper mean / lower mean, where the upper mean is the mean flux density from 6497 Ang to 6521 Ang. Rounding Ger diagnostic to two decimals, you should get 0.94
